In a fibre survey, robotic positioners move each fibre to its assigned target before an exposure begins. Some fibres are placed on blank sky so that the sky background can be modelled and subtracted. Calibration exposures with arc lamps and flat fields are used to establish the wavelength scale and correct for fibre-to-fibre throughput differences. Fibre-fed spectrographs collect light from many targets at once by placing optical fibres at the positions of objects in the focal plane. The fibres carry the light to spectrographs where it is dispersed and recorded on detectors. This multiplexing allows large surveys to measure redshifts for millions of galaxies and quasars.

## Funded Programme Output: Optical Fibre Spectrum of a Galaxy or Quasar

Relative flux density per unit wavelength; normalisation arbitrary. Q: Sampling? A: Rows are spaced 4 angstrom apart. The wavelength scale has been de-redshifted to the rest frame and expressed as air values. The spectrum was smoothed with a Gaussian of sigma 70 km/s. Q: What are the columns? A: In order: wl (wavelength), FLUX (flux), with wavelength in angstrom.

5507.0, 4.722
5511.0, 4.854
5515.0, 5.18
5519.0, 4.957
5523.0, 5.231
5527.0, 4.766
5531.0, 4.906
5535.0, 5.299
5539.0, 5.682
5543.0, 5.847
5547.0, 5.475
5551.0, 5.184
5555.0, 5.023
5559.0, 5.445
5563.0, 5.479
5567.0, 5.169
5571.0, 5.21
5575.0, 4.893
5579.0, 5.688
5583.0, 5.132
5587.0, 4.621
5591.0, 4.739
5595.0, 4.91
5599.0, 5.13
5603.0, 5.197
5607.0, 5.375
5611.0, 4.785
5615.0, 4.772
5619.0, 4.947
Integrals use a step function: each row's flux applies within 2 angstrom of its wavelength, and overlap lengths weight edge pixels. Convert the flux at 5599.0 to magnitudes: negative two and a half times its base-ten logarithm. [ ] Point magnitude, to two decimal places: -1.78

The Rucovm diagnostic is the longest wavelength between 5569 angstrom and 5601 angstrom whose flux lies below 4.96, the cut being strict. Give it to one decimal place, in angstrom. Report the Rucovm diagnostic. 5595.0 angstrom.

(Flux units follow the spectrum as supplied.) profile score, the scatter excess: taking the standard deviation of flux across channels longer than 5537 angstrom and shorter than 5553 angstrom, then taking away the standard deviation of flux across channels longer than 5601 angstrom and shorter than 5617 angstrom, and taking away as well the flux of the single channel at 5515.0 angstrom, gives -5.2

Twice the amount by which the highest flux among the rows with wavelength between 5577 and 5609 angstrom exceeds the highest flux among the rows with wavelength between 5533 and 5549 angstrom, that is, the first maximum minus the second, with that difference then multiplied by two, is -0.32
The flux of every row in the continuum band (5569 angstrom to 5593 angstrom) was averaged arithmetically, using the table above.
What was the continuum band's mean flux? 5.05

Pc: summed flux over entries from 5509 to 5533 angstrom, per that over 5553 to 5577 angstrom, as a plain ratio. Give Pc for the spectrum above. 0.96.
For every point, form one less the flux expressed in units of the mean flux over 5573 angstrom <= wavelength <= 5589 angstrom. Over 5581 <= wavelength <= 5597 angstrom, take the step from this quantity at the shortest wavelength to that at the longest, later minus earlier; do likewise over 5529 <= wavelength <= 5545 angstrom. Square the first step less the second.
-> 0.052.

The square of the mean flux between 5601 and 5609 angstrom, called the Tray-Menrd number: 27.9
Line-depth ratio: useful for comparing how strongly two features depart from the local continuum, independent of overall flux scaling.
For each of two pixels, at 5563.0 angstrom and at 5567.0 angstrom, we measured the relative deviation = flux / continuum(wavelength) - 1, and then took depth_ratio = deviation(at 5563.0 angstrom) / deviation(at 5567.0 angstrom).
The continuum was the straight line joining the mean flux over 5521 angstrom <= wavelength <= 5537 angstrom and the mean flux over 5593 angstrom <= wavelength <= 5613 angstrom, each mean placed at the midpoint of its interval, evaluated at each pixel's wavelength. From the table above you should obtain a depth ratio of 4.0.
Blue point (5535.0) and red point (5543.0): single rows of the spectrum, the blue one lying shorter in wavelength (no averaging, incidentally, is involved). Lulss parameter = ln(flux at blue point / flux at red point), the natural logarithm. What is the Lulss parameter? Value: -0.10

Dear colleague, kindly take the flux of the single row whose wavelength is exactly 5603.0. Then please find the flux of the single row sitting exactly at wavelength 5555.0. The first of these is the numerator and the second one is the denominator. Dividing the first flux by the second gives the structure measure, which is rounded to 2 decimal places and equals 1.03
